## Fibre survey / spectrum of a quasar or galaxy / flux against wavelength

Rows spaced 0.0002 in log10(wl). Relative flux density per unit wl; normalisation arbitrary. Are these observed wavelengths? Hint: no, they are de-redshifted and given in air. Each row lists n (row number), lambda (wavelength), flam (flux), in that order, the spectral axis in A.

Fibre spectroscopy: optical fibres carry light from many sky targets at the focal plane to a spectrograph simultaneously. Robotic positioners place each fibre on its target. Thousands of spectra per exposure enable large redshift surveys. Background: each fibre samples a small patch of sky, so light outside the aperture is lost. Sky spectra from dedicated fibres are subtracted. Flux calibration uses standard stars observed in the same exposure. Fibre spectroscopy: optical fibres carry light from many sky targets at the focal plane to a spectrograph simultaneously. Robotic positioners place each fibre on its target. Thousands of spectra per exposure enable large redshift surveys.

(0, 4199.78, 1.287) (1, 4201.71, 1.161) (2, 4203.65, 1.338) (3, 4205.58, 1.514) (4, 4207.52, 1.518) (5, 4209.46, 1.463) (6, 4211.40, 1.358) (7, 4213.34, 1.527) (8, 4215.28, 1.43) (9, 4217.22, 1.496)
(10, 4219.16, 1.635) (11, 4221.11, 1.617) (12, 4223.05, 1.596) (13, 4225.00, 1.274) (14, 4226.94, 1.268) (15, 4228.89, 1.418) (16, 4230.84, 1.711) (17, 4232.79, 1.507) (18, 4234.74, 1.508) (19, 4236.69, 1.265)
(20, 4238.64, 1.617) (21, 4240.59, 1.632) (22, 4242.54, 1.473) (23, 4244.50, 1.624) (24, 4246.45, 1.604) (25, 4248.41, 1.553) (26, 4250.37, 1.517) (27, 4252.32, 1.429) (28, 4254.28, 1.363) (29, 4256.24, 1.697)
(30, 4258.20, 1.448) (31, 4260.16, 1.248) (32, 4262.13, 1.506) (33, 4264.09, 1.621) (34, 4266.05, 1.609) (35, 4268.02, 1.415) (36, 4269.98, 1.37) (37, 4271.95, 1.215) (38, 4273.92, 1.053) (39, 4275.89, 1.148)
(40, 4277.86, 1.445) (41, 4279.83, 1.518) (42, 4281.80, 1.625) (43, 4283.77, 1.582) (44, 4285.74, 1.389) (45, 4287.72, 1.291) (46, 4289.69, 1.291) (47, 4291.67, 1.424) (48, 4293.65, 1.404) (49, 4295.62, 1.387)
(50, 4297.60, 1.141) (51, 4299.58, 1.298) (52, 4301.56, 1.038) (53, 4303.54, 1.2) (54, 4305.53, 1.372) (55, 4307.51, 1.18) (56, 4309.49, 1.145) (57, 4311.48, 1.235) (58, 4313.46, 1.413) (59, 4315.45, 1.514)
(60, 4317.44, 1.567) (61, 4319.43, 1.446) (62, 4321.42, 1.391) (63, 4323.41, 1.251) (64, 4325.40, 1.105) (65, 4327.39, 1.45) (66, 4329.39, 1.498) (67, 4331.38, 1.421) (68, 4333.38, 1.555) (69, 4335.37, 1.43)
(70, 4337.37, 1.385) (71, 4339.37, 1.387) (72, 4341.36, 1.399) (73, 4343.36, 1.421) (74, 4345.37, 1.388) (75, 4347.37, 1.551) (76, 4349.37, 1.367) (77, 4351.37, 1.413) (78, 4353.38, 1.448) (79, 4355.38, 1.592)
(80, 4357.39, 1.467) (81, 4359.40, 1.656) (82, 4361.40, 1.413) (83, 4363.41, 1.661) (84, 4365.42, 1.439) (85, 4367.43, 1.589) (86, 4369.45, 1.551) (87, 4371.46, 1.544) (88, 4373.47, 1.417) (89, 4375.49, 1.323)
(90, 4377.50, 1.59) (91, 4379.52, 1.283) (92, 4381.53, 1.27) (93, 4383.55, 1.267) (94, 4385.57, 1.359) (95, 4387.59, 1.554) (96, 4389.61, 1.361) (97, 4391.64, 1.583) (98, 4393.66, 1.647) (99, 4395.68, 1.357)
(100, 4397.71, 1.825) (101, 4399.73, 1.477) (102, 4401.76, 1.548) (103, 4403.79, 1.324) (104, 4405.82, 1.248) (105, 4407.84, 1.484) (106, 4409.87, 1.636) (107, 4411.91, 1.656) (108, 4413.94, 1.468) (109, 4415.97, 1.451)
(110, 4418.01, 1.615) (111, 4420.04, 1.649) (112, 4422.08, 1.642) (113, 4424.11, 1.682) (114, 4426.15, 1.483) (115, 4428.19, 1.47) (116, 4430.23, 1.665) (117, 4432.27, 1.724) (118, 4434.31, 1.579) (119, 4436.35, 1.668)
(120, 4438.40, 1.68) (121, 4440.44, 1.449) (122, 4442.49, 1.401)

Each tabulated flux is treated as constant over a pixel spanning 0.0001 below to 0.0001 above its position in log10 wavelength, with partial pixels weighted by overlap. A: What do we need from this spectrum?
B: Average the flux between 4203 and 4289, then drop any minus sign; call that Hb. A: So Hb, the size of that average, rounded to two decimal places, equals 1.46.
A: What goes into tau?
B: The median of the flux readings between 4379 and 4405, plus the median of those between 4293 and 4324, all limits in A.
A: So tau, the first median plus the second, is 2.70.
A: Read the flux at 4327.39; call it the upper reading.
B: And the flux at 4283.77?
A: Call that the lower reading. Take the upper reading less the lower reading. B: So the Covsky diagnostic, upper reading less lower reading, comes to -0.13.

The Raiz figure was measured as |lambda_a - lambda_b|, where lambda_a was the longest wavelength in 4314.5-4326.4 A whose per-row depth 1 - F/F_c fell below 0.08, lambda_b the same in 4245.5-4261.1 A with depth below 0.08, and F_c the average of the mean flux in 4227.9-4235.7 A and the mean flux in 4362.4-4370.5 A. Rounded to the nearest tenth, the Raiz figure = 61.2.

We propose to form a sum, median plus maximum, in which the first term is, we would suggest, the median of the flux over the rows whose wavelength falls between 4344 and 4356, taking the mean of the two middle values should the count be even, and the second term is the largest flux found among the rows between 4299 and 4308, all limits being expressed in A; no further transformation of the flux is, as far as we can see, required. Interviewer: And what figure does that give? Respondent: 2.80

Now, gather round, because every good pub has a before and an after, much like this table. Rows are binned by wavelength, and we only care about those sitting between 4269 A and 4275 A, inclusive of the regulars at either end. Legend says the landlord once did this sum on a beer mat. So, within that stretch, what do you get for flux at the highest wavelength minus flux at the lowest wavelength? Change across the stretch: -0.32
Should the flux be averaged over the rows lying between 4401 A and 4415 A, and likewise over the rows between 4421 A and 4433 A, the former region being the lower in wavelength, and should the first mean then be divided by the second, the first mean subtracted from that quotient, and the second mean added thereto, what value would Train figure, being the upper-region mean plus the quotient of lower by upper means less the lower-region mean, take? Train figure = 1.05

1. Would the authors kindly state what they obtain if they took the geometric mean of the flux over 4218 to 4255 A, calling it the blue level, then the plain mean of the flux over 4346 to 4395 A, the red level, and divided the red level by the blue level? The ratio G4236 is 0.98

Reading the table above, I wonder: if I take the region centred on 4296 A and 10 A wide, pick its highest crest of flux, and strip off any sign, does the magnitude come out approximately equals 1.42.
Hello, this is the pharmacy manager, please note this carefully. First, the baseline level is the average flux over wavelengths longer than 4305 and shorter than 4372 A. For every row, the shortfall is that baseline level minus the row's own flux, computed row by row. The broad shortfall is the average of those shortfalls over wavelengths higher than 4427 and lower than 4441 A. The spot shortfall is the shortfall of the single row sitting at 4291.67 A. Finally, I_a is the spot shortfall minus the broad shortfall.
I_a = 0.18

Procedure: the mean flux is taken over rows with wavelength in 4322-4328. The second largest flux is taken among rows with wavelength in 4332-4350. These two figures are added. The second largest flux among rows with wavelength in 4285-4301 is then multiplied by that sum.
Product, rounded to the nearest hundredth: 3.96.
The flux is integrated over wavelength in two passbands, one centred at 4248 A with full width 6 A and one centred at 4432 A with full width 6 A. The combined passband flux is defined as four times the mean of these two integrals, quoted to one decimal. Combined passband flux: 38.6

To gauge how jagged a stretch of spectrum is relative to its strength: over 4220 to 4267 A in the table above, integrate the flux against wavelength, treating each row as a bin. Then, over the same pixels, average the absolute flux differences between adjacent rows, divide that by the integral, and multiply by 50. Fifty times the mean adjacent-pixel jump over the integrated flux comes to 0.103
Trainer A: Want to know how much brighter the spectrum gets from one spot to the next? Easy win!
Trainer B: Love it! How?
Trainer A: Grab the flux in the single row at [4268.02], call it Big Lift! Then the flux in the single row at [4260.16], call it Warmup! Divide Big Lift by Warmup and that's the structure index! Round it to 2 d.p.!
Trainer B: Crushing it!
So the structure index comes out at 1.13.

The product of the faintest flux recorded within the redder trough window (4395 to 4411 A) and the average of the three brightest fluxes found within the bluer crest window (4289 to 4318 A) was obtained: 1.87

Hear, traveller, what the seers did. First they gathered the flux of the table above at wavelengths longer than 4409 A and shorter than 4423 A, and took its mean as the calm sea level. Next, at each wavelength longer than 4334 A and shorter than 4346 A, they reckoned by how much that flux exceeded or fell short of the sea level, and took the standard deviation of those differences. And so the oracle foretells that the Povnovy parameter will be 0.02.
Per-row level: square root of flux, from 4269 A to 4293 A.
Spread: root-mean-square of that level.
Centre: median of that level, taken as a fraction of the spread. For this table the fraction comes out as 1.01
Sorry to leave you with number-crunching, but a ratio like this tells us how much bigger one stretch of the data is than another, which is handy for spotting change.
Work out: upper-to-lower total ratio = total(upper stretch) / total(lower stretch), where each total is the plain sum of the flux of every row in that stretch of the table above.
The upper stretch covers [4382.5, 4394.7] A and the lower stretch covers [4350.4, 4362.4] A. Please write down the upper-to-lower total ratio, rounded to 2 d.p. 0.98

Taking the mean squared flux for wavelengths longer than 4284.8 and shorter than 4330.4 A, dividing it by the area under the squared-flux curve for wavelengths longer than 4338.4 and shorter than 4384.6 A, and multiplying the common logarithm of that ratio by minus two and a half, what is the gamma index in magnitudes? 4.36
